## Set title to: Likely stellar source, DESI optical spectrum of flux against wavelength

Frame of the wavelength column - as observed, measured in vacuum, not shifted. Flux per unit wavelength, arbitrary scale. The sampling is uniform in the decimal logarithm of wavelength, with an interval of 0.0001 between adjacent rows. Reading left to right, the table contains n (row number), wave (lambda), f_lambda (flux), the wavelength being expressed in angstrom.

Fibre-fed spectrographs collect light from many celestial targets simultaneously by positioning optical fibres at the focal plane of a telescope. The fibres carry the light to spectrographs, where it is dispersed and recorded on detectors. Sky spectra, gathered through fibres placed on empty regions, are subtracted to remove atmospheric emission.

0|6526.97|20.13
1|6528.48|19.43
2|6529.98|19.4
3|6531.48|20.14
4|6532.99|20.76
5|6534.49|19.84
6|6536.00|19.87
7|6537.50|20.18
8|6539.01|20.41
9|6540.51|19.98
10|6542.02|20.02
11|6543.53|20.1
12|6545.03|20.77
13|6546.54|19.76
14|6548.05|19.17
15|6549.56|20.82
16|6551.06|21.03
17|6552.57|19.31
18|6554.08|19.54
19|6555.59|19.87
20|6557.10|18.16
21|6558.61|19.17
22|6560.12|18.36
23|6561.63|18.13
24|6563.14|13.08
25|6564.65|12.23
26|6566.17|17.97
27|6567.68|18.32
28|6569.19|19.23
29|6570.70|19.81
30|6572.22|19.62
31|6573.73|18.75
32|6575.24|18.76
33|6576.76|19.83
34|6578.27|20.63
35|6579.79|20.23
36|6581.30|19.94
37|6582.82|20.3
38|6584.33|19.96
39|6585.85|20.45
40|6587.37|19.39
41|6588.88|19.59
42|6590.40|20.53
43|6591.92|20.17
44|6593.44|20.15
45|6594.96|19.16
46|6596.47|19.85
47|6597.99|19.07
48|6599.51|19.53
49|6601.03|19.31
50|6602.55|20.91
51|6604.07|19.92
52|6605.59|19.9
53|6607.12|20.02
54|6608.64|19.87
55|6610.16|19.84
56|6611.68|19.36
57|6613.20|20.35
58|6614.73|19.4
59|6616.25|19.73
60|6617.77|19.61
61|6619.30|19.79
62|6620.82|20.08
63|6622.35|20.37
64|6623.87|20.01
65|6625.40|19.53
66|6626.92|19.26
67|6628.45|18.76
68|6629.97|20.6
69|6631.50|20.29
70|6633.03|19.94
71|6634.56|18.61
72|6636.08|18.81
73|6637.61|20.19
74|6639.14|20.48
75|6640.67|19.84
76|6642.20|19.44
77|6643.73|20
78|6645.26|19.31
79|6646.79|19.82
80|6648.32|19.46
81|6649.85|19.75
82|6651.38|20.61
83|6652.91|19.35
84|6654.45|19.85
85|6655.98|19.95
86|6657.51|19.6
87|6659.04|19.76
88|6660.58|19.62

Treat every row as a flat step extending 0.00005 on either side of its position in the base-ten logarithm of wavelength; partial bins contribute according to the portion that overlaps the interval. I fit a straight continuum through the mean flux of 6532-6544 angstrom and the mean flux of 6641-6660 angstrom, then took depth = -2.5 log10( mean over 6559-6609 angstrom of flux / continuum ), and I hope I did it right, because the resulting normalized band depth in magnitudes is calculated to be 0.044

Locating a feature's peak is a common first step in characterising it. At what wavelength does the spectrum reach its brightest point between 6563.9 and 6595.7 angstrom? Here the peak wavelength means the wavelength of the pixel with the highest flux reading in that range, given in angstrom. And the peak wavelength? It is 6578.27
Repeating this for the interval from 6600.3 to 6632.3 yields 6602.55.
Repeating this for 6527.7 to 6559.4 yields 6551.06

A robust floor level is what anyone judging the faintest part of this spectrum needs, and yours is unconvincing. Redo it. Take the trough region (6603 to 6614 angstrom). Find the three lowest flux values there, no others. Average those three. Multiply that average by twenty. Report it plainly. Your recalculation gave 394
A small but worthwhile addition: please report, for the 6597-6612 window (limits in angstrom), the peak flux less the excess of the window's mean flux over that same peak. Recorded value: 22.0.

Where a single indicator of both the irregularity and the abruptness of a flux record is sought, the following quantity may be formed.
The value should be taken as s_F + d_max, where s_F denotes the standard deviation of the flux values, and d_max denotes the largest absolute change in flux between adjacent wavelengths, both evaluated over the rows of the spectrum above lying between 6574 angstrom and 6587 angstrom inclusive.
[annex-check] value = 1.6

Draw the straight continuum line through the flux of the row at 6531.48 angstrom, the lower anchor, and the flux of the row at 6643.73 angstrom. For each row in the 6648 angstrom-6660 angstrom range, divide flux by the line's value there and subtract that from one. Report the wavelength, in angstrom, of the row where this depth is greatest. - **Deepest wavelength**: 6652.91 angstrom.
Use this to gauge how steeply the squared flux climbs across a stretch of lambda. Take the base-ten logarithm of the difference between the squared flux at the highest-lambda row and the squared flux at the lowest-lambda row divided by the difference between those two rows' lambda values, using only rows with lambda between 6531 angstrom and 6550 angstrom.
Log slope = 0.19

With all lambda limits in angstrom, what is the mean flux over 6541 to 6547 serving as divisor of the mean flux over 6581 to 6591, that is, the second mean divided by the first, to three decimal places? 0.993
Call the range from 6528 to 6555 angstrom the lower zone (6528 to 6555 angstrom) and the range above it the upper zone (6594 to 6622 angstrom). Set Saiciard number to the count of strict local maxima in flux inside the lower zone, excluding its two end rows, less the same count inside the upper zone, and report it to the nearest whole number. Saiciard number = -2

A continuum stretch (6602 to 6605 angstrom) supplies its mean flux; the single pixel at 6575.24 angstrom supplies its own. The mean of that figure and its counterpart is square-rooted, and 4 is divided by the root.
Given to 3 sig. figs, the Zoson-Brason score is 0.904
